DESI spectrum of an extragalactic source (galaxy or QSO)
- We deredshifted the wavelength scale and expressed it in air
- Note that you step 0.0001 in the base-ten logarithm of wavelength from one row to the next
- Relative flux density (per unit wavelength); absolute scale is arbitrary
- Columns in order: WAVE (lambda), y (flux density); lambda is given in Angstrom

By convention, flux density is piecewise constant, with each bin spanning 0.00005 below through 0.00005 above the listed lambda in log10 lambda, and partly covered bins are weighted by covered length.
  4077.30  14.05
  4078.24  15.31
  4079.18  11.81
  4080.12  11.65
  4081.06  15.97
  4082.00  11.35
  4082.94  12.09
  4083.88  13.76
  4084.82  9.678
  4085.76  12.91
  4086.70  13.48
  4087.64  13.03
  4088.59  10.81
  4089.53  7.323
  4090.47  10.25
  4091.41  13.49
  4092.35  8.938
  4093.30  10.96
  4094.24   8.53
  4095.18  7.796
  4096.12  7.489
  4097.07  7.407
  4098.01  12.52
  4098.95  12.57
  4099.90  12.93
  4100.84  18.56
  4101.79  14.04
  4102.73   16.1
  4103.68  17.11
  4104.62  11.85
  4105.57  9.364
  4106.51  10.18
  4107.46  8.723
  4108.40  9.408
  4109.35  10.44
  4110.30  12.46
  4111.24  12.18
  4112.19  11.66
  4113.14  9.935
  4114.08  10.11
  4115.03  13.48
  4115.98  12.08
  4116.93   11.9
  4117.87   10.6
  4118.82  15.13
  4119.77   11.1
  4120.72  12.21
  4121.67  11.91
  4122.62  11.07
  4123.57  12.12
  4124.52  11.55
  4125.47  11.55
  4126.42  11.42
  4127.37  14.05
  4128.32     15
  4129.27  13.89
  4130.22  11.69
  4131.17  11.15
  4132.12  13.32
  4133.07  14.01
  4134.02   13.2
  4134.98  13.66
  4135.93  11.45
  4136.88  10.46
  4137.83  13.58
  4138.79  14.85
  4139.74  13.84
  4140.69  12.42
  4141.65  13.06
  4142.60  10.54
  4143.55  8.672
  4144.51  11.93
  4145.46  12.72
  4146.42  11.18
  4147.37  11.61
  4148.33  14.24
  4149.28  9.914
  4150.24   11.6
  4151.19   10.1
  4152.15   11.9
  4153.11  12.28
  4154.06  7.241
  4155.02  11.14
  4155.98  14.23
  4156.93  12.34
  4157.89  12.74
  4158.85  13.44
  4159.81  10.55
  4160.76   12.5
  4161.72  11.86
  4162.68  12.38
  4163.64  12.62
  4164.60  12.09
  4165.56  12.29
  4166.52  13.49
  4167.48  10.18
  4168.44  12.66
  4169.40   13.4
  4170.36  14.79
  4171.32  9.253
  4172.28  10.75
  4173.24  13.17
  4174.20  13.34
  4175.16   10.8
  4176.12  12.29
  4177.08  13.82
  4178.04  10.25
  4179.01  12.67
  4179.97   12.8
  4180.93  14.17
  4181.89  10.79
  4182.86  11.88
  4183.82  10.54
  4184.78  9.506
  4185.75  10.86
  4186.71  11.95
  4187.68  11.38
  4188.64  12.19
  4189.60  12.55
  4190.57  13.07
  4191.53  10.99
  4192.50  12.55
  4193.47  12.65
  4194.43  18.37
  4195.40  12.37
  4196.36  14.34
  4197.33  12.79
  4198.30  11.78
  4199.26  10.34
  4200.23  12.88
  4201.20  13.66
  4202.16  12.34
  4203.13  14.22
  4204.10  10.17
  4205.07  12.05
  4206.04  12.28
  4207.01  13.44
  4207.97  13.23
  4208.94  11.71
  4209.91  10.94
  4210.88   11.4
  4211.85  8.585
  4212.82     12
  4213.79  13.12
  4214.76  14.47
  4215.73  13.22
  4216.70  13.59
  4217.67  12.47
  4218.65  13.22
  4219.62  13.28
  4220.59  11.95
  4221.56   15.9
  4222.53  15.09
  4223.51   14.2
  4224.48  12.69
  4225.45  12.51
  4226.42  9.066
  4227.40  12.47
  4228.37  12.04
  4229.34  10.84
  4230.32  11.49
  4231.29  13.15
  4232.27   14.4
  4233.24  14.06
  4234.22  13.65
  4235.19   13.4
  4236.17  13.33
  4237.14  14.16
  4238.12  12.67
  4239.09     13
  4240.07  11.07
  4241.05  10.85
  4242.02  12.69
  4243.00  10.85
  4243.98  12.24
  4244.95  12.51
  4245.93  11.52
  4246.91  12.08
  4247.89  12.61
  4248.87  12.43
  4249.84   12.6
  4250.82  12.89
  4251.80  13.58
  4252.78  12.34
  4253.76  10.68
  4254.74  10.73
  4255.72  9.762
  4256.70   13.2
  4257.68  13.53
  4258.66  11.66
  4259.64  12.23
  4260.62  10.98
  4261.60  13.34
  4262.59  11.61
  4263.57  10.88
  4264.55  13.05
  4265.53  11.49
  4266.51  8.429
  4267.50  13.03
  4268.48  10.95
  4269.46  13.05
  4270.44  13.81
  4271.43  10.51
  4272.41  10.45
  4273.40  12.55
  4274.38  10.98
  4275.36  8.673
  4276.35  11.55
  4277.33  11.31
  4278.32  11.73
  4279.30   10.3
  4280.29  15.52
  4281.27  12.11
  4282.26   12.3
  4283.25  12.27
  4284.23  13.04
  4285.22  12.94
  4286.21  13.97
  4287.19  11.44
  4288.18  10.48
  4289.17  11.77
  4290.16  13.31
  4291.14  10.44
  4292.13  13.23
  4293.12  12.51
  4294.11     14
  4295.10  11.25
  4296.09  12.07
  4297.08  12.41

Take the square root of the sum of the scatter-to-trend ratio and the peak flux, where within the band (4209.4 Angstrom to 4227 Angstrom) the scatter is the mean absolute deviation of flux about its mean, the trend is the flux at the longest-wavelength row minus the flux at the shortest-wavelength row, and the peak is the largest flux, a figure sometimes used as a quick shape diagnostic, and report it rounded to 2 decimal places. 3.90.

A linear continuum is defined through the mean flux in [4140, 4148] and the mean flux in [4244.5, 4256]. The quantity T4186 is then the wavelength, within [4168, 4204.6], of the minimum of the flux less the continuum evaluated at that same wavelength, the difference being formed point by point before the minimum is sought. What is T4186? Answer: 4171.32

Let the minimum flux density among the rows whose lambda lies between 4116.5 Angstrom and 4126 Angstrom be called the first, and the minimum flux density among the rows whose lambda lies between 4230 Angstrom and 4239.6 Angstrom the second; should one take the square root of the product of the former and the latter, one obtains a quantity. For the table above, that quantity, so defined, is 11.0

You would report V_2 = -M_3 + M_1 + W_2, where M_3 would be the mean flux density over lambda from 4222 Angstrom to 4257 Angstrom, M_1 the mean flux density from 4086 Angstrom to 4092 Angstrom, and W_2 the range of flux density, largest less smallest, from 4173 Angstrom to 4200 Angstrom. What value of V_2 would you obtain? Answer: 8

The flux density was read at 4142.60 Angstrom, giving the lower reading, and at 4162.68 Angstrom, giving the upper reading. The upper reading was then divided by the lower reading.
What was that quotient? 1.17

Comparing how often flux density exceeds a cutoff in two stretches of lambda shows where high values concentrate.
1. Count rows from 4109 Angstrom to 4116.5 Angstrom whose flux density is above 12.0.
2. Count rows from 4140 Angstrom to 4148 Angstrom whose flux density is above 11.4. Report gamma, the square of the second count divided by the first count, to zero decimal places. 6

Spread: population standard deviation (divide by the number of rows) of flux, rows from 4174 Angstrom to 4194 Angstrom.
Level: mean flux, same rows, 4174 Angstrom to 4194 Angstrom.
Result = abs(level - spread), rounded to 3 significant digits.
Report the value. 10.8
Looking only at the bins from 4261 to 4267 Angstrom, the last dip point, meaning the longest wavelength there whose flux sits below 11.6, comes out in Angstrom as 4266.51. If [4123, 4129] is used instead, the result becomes 4126.42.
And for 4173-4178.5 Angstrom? 4178.04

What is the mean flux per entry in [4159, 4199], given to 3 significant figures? 12.3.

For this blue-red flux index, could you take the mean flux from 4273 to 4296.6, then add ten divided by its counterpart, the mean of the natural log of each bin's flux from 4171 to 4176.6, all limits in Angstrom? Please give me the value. 16.2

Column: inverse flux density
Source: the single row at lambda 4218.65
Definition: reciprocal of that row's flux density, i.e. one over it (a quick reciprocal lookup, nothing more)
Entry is 0.076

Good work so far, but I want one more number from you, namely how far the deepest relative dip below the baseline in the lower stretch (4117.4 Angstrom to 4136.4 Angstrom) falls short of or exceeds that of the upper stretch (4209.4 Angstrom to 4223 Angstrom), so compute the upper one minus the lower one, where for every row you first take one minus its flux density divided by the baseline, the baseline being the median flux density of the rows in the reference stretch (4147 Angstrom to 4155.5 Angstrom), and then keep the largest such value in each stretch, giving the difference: 0.17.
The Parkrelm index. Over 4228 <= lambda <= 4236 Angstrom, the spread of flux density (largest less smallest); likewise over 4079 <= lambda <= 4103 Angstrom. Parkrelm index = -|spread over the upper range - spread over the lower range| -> -7.7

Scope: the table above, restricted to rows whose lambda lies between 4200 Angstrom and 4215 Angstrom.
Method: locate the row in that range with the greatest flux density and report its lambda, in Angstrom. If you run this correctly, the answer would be 4214.76 Angstrom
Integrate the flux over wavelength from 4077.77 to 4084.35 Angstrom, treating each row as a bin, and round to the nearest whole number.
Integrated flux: 86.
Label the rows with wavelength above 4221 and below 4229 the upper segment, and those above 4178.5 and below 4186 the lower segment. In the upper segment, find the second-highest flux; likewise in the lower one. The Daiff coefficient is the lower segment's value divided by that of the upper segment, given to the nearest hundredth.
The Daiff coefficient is 0.85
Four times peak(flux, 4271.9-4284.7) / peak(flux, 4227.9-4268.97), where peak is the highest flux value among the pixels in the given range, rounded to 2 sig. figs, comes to 4.3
